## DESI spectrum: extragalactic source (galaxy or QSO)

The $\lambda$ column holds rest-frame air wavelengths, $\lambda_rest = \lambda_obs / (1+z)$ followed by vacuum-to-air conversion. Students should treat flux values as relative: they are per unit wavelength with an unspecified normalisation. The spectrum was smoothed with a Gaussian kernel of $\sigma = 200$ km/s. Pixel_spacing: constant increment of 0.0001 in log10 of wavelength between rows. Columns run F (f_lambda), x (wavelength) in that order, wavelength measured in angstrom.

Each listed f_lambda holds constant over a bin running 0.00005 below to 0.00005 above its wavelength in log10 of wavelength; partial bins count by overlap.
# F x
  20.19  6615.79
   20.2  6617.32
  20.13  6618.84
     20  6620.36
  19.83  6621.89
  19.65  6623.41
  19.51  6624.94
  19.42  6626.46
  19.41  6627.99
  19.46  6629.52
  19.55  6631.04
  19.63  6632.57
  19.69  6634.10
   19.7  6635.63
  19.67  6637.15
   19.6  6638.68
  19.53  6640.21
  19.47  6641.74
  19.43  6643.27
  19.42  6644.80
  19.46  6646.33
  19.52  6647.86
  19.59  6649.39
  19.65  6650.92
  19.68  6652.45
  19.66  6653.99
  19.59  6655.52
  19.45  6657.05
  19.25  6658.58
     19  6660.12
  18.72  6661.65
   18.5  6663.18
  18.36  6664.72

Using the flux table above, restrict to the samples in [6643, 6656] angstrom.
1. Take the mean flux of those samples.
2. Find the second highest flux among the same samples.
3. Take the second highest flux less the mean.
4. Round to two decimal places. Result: 0.10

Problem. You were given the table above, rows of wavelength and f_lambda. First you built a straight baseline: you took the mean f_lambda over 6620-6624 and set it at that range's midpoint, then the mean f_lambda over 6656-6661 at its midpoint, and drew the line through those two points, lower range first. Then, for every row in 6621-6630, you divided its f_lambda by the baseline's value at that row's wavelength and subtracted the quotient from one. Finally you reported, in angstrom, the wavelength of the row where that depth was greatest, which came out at 6626.46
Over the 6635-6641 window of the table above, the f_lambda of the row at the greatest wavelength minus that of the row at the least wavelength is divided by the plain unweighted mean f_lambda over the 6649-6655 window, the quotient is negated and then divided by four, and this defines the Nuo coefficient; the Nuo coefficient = 0.002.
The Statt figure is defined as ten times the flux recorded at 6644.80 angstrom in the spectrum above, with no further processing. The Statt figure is 194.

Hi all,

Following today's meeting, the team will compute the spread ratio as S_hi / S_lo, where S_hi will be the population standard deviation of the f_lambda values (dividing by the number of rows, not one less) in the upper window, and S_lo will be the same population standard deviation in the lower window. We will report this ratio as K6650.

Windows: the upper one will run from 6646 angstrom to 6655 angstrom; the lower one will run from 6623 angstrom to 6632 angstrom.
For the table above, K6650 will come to 1.0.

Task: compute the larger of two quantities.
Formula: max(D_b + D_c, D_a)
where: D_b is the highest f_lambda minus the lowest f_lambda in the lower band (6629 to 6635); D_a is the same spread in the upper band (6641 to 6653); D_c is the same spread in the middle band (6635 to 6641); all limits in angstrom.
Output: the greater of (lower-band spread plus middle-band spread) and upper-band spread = 0.40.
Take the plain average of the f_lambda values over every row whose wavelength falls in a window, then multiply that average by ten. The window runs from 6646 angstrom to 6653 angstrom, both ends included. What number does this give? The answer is 196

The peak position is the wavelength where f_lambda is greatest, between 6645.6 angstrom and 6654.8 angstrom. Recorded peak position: 6652.45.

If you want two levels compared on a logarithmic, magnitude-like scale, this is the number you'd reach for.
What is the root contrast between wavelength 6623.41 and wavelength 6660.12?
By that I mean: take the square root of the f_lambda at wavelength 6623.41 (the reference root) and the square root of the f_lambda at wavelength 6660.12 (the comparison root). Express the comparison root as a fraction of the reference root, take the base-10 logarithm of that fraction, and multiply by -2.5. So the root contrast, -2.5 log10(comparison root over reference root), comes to 0.0183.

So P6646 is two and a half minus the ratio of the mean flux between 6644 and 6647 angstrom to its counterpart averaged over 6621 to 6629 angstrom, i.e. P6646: 1.51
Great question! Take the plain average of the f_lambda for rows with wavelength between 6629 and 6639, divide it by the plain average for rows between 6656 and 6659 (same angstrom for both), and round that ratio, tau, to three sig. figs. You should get 1.01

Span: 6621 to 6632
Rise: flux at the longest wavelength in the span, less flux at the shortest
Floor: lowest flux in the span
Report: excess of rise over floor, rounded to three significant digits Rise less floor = -19.7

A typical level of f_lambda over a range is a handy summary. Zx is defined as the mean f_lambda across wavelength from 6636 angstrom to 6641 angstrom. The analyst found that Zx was 19.6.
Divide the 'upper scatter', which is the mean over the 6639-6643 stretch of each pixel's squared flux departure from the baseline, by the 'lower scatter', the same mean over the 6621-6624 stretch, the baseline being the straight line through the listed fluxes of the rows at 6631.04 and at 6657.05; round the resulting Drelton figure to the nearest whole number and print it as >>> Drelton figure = 0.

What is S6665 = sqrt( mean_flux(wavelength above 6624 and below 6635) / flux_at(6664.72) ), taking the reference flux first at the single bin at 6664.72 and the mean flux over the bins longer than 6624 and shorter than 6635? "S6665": 1.03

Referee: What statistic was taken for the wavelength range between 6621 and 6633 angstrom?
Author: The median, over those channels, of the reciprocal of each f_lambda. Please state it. 0.0512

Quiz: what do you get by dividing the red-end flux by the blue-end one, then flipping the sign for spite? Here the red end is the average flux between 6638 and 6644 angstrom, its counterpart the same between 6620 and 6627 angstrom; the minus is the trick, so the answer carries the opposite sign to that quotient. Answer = -0.99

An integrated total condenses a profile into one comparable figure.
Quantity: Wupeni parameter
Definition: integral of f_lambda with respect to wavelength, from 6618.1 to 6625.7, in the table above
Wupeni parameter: 151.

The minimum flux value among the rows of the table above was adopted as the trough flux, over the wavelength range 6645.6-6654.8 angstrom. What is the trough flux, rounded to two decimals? 19.46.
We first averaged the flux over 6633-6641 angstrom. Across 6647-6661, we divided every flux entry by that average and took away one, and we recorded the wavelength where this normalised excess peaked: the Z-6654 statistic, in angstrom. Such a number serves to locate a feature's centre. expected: 6652.45 angstrom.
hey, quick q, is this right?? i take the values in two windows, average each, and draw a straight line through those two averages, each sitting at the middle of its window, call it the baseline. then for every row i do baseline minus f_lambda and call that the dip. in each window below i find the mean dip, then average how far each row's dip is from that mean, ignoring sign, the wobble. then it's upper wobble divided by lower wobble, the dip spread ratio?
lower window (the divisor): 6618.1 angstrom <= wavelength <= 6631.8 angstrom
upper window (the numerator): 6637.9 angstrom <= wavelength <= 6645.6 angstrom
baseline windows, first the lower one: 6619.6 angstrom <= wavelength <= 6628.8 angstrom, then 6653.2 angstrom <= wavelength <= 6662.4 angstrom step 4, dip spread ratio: 0.2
